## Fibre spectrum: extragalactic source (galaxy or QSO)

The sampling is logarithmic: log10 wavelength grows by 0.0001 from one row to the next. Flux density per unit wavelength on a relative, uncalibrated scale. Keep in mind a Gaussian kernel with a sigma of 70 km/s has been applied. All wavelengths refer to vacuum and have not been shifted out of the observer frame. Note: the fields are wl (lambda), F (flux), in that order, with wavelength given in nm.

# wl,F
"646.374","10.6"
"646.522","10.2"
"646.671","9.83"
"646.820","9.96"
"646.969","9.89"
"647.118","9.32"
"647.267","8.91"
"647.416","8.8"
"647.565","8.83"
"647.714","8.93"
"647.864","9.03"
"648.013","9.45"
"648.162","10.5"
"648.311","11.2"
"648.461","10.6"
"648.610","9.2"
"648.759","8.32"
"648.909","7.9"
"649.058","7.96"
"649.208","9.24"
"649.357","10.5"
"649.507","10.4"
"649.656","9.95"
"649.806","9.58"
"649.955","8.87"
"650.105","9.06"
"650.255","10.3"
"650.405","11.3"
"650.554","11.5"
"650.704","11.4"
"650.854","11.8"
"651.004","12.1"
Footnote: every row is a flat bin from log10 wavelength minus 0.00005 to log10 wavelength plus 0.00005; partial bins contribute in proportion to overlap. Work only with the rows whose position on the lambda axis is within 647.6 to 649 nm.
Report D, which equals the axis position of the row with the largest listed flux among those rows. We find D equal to 648.311 nm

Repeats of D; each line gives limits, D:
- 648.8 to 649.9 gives 649.357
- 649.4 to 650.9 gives 650.854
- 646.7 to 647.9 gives 646.820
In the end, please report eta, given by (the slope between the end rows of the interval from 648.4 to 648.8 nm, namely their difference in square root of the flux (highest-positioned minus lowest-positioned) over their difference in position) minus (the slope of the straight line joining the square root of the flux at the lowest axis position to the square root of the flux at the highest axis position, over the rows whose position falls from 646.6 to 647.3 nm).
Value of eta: -1.0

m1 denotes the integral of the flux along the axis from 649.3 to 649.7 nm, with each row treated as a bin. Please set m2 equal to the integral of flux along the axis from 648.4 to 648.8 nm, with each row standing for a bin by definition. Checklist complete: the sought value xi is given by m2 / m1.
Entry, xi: 0.92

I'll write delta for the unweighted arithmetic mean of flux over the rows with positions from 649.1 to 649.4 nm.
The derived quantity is 9.9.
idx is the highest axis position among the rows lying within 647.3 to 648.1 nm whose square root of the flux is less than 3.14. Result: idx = 648.013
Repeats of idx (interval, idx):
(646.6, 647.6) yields 647.565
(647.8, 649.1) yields 649.058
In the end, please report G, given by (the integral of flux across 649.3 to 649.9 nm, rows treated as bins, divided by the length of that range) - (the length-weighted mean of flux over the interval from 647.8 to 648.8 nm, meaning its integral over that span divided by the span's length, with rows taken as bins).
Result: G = 0.2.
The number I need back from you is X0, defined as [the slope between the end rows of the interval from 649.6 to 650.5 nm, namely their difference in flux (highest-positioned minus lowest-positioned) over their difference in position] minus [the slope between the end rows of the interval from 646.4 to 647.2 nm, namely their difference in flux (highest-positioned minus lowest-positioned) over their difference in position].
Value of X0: 3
